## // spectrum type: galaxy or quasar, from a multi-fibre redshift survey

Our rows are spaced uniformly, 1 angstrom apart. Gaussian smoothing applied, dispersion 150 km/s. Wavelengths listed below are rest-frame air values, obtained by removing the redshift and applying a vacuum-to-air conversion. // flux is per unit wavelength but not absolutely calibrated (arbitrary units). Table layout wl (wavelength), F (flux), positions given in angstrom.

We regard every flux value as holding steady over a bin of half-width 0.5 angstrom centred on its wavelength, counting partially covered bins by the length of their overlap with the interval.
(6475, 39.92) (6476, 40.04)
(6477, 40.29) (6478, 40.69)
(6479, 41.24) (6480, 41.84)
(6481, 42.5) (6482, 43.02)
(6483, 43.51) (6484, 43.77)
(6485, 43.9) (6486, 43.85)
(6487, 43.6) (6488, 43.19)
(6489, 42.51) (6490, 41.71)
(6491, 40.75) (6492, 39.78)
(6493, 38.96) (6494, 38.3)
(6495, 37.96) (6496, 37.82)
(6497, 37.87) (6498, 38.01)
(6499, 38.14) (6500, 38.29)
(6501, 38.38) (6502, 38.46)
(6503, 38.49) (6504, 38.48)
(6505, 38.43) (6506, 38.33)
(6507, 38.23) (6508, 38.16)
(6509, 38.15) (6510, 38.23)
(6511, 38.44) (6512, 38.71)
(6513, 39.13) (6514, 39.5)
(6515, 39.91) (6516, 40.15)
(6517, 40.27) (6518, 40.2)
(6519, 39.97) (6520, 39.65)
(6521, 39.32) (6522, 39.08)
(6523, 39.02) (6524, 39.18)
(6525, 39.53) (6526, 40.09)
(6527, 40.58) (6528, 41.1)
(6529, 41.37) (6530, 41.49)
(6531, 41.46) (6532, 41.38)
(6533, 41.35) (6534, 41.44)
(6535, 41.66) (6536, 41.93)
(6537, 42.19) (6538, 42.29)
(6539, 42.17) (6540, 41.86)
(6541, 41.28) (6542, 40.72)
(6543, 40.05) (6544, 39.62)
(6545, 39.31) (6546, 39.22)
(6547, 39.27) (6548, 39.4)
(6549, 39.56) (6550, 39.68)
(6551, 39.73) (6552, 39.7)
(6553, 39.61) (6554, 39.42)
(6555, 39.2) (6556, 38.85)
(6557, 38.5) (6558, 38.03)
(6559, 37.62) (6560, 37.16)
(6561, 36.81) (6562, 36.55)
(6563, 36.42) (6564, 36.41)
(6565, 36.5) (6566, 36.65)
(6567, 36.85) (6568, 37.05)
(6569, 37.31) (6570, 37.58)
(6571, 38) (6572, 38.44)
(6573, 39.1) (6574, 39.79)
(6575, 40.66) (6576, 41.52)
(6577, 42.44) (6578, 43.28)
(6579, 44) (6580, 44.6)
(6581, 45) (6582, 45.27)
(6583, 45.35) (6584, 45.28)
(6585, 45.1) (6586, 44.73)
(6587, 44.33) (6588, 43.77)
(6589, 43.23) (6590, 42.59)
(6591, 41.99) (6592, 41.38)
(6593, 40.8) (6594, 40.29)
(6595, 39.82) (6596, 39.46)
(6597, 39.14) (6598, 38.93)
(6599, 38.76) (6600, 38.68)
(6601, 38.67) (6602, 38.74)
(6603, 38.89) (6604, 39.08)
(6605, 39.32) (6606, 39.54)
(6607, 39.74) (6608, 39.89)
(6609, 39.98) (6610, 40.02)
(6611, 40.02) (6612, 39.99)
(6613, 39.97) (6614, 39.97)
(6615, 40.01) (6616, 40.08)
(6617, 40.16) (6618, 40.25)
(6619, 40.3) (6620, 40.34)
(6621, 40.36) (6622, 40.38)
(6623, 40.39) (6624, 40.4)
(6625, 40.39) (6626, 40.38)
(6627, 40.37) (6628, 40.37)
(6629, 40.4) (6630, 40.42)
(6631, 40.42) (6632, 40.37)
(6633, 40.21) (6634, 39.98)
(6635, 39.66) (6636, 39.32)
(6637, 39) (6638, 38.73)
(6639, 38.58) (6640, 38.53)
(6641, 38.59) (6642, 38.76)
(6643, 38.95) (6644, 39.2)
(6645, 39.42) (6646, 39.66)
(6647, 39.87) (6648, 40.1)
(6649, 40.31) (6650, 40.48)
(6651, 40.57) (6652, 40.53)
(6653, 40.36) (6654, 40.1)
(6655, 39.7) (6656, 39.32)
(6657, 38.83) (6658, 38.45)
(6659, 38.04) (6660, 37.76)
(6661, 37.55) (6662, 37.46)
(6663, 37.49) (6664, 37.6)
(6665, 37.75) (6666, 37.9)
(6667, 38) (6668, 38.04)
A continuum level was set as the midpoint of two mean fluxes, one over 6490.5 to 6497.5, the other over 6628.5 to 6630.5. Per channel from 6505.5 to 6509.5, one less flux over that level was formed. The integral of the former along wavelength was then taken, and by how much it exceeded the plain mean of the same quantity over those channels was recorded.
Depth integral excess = 0.10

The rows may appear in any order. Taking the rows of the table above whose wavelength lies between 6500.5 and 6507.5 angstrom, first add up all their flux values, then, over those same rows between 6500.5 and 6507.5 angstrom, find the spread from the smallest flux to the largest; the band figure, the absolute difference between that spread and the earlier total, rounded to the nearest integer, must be 269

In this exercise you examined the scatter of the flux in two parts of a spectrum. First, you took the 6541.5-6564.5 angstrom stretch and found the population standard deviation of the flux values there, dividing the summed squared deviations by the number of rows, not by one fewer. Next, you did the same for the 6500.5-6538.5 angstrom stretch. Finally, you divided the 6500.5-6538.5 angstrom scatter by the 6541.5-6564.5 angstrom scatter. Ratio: 1.0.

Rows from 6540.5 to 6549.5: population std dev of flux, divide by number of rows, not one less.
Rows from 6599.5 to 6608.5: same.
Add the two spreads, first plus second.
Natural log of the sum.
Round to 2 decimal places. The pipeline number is 0.12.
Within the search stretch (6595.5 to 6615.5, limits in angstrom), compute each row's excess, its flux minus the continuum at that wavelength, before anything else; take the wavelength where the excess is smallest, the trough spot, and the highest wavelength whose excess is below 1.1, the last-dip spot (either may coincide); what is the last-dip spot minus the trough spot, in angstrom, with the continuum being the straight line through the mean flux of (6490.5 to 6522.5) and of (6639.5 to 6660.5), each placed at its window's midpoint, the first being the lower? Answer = 14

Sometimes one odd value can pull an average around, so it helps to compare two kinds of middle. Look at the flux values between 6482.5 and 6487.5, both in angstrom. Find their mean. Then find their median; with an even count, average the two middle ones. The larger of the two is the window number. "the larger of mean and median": 43.8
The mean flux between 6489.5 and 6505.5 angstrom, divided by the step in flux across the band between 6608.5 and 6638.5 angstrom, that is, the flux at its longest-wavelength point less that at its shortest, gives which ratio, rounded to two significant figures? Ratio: -31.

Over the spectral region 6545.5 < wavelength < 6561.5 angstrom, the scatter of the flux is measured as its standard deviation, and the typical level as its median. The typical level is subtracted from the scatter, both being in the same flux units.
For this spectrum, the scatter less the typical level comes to -38.3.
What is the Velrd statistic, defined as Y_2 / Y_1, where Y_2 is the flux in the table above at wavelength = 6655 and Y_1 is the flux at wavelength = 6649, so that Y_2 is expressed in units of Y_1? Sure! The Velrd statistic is 0.98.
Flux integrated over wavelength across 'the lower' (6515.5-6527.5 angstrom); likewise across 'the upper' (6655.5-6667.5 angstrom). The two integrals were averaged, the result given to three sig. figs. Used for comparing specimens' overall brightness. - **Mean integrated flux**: 467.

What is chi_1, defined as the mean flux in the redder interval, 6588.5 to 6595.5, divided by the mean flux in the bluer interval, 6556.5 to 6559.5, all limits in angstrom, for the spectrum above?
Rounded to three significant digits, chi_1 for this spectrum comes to 1.09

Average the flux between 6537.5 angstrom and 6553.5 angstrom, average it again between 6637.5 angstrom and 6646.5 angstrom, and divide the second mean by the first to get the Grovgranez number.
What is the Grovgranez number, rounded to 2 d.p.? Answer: 0.97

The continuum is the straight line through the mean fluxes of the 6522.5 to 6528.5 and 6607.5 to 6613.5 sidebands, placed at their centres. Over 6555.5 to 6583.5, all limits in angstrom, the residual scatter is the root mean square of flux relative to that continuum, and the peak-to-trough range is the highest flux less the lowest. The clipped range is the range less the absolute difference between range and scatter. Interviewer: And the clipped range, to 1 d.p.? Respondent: 3.1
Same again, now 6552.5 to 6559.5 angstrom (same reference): 1.4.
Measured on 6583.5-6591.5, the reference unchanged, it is 2.5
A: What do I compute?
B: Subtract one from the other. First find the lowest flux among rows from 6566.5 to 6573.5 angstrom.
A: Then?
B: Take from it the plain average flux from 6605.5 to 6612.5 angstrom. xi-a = -3.0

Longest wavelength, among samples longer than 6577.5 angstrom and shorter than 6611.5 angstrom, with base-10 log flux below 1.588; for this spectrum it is 6601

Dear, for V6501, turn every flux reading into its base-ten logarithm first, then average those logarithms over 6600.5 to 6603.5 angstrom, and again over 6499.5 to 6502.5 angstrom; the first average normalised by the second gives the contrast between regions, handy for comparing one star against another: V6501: 1.00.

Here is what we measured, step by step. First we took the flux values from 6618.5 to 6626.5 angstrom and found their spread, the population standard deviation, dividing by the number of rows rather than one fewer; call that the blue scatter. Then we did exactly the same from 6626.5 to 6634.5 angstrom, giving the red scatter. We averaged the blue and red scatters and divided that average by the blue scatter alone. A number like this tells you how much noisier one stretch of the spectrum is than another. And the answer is 2.8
